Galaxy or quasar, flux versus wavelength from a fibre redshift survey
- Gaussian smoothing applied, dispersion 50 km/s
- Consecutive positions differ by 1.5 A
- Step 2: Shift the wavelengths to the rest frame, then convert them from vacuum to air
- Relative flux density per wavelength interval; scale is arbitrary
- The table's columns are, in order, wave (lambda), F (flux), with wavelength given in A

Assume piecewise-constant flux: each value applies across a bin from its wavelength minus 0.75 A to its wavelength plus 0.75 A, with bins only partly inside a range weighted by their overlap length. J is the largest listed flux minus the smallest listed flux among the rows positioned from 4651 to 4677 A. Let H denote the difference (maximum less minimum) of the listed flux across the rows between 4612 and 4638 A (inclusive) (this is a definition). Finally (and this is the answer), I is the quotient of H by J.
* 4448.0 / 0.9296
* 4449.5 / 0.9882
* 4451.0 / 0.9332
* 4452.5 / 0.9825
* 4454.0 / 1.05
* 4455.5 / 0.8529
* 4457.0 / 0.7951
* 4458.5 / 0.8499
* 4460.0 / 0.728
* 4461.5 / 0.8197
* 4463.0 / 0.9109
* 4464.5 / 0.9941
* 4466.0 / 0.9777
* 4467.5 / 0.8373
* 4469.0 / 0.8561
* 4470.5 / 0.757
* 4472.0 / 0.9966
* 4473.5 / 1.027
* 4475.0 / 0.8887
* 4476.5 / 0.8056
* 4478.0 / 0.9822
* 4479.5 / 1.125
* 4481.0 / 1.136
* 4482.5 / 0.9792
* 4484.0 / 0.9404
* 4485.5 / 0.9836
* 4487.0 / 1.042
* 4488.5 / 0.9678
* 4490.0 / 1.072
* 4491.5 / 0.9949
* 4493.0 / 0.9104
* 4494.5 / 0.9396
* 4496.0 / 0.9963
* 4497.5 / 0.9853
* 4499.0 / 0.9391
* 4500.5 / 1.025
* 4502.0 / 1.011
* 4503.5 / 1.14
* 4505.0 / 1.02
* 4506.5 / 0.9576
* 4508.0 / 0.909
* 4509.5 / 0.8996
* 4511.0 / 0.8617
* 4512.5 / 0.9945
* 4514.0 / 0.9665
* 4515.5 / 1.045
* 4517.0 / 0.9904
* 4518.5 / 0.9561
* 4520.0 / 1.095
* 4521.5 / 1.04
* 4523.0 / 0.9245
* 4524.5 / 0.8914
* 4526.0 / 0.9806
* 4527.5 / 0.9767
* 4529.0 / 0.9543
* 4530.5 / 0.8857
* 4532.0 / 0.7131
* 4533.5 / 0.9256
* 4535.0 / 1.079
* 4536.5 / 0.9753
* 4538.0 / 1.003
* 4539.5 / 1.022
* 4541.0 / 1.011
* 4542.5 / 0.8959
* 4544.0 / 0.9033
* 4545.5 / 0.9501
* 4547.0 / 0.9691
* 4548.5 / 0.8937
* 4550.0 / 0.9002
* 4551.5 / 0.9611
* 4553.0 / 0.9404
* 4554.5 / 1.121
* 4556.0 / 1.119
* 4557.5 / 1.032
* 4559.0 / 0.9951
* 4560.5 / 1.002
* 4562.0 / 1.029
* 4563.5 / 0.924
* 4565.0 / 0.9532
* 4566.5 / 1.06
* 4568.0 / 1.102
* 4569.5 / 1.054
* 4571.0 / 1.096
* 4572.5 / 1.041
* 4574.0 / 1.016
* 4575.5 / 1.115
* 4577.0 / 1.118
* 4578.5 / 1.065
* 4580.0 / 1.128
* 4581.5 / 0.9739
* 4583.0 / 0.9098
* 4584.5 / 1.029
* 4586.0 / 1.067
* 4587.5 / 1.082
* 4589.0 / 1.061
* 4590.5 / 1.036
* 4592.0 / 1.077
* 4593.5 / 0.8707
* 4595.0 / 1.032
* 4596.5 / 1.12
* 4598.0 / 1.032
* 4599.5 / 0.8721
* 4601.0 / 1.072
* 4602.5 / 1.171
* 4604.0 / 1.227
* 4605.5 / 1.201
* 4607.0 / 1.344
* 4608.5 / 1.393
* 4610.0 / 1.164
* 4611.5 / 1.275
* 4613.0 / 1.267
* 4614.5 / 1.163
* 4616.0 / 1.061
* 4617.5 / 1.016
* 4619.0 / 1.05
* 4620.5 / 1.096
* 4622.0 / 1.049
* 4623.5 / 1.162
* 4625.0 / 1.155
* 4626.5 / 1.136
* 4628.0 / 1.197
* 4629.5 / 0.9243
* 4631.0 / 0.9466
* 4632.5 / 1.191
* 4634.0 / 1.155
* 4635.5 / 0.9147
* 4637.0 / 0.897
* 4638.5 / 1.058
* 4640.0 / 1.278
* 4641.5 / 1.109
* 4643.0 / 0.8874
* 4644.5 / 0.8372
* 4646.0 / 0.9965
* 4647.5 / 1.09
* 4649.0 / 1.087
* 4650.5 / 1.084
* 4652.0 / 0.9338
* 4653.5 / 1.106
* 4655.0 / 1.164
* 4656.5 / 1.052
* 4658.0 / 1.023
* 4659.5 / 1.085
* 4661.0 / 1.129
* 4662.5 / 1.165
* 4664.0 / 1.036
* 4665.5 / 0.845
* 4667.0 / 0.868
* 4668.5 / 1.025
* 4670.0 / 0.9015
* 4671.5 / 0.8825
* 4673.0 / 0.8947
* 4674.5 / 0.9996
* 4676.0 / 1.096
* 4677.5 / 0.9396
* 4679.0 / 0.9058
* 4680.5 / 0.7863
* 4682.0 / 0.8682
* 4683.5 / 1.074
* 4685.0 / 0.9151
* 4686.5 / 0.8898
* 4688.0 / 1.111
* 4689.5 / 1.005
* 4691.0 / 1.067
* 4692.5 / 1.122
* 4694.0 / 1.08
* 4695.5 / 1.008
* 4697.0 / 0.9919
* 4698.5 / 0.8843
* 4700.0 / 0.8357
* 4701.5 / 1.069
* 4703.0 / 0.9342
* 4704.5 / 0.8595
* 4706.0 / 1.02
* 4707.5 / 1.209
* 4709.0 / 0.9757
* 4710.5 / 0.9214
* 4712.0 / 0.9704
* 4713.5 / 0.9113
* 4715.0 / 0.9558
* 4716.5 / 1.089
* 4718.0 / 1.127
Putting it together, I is 1.16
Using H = 0.37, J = 0.32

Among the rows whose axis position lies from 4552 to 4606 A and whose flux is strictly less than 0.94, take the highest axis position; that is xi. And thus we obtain 4599.5 A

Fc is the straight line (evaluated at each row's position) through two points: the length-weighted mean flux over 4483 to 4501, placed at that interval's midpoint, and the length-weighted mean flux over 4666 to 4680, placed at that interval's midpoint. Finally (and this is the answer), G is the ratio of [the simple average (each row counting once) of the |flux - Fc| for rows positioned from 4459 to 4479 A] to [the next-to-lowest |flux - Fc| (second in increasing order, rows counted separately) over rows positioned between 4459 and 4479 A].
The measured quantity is 19.3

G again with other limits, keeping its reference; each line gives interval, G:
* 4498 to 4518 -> 4.0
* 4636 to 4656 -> 2.6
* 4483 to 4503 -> 8.7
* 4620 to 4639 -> 5.0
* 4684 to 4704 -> 3.9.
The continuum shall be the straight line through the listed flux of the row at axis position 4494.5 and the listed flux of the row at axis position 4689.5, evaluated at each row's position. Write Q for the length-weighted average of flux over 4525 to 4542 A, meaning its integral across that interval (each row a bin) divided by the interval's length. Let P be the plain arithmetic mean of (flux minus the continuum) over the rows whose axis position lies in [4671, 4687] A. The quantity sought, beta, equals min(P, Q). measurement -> -0.070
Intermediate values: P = -0.07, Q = 0.96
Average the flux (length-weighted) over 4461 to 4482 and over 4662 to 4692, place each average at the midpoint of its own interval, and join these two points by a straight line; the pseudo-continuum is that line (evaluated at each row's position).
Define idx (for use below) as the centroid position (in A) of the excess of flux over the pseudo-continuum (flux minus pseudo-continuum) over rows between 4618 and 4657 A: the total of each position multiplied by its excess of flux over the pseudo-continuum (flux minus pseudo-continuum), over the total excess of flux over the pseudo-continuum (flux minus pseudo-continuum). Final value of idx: 4635.8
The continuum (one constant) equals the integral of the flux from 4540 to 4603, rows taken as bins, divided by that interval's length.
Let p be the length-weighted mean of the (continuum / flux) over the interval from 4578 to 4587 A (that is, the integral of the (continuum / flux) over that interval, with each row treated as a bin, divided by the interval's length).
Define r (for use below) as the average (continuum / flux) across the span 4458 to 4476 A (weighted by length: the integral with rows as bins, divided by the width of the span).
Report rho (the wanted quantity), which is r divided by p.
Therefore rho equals 1.17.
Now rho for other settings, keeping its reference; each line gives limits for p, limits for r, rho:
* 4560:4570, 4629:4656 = 0.99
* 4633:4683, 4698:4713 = 1.03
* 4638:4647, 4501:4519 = 1.03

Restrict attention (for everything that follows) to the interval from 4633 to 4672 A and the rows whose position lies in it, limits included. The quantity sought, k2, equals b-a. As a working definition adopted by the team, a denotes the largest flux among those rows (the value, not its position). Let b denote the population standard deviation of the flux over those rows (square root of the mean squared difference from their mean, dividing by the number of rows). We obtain -1.16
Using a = 1.278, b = 0.115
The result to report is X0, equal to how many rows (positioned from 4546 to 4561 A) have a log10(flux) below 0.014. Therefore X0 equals 8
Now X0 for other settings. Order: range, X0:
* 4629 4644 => 5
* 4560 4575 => 5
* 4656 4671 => 5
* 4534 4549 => 9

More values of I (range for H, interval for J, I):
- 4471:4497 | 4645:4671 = 1.03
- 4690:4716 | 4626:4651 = 0.85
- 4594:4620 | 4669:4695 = 1.55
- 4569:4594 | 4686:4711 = 0.69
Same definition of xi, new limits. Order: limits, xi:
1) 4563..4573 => 4563.5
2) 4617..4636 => 4635.5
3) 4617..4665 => 4652.0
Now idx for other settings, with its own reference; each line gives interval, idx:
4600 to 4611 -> 4606.2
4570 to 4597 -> 4582.5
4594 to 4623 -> 4608.9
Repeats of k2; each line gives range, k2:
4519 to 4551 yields -1.01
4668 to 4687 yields -1.01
